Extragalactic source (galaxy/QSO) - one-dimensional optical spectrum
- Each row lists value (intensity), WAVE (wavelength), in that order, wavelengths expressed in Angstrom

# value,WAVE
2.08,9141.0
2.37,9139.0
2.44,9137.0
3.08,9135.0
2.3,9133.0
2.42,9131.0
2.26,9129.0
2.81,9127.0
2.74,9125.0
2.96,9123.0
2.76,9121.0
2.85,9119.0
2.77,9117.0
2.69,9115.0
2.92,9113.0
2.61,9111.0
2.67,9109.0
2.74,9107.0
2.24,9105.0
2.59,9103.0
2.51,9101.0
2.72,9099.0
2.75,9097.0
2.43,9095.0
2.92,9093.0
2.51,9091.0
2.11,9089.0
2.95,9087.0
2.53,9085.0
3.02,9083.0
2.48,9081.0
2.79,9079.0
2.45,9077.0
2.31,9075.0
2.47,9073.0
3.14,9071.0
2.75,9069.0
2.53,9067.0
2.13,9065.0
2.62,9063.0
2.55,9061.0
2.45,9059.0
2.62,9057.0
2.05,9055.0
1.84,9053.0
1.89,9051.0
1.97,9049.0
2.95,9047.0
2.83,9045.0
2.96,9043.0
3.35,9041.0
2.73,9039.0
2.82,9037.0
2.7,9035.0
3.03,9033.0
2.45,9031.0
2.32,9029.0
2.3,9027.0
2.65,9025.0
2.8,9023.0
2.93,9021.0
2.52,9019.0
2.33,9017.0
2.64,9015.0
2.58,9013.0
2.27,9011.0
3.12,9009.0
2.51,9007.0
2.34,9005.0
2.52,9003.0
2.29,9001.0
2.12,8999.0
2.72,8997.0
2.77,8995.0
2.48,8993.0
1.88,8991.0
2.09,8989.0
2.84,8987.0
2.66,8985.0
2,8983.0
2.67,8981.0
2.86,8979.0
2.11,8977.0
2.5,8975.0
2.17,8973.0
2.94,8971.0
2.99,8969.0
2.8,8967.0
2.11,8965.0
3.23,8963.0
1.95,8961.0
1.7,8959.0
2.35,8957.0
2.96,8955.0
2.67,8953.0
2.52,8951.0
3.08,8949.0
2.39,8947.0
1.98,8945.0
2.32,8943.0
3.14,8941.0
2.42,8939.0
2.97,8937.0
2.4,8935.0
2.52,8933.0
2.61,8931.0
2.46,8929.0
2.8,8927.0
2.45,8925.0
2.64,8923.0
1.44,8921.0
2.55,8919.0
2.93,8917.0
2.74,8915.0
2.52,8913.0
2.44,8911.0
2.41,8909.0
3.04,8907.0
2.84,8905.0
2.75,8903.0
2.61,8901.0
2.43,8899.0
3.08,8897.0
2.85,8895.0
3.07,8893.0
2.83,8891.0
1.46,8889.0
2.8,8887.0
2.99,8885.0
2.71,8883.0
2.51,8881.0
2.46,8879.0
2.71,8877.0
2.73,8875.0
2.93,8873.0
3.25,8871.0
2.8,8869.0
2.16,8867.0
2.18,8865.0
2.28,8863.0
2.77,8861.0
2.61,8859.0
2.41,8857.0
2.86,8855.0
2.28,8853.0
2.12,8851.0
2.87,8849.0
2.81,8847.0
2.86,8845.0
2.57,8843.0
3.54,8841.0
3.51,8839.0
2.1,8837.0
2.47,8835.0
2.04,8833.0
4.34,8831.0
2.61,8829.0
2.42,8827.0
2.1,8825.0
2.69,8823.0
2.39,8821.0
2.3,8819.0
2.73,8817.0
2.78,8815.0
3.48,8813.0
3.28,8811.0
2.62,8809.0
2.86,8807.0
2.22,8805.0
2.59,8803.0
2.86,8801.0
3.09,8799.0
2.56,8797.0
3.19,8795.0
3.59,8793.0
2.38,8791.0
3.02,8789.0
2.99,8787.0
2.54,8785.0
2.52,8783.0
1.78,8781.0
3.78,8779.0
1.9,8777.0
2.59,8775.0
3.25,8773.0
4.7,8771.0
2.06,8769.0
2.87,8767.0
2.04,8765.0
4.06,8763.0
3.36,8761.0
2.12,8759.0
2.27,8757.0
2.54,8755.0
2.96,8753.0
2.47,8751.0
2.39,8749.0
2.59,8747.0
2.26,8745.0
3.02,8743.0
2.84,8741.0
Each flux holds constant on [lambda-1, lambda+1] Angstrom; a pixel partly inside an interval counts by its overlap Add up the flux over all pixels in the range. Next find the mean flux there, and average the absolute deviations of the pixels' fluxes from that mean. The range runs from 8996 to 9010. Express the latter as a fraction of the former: 0.013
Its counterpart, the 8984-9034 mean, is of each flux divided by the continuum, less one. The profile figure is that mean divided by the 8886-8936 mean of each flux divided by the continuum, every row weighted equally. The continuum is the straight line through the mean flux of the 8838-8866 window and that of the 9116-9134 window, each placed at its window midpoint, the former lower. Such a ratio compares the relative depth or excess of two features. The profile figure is -0.055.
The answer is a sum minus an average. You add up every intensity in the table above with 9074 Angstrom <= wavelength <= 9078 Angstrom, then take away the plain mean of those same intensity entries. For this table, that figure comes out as 2.4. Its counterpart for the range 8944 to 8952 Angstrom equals 7.5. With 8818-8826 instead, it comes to 7.1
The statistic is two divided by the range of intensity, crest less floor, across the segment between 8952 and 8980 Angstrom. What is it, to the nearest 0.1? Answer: 1.3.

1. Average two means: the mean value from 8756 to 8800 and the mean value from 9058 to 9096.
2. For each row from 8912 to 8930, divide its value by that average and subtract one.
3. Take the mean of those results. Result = -0.08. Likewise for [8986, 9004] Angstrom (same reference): -0.11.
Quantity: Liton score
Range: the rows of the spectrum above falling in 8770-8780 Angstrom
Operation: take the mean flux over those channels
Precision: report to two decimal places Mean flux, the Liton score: 3.24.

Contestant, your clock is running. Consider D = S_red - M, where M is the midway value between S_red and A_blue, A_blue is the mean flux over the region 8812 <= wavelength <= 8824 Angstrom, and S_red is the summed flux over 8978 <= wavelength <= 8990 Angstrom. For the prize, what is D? 6.20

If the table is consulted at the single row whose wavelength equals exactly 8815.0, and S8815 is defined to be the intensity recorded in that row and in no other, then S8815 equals 2.78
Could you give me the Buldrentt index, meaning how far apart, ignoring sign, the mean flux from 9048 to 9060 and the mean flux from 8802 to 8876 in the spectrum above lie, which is 0.55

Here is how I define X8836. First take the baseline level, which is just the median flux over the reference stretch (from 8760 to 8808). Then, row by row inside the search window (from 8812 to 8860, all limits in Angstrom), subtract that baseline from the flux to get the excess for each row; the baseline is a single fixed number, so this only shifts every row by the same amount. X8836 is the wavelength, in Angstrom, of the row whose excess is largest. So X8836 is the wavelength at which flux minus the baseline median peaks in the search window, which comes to 8831.0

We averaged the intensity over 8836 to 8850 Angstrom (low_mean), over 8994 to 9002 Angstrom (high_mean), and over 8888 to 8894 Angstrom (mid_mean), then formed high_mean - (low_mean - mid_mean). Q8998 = 2.03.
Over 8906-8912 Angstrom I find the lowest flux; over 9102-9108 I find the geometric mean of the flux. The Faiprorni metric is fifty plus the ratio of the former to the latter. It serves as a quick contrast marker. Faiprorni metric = 51.0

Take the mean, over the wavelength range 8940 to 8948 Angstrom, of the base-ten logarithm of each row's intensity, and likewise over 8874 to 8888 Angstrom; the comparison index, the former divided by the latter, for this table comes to 0.89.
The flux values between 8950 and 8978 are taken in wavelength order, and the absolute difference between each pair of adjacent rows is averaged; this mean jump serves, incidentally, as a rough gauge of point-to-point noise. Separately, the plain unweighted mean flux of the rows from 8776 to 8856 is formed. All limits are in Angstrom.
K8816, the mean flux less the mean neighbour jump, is 2.22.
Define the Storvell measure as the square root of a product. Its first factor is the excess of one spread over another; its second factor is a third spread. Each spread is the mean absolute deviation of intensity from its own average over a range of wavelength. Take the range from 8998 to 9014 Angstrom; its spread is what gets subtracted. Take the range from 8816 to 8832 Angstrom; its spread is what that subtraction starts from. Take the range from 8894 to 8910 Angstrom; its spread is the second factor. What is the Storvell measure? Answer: 0.20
